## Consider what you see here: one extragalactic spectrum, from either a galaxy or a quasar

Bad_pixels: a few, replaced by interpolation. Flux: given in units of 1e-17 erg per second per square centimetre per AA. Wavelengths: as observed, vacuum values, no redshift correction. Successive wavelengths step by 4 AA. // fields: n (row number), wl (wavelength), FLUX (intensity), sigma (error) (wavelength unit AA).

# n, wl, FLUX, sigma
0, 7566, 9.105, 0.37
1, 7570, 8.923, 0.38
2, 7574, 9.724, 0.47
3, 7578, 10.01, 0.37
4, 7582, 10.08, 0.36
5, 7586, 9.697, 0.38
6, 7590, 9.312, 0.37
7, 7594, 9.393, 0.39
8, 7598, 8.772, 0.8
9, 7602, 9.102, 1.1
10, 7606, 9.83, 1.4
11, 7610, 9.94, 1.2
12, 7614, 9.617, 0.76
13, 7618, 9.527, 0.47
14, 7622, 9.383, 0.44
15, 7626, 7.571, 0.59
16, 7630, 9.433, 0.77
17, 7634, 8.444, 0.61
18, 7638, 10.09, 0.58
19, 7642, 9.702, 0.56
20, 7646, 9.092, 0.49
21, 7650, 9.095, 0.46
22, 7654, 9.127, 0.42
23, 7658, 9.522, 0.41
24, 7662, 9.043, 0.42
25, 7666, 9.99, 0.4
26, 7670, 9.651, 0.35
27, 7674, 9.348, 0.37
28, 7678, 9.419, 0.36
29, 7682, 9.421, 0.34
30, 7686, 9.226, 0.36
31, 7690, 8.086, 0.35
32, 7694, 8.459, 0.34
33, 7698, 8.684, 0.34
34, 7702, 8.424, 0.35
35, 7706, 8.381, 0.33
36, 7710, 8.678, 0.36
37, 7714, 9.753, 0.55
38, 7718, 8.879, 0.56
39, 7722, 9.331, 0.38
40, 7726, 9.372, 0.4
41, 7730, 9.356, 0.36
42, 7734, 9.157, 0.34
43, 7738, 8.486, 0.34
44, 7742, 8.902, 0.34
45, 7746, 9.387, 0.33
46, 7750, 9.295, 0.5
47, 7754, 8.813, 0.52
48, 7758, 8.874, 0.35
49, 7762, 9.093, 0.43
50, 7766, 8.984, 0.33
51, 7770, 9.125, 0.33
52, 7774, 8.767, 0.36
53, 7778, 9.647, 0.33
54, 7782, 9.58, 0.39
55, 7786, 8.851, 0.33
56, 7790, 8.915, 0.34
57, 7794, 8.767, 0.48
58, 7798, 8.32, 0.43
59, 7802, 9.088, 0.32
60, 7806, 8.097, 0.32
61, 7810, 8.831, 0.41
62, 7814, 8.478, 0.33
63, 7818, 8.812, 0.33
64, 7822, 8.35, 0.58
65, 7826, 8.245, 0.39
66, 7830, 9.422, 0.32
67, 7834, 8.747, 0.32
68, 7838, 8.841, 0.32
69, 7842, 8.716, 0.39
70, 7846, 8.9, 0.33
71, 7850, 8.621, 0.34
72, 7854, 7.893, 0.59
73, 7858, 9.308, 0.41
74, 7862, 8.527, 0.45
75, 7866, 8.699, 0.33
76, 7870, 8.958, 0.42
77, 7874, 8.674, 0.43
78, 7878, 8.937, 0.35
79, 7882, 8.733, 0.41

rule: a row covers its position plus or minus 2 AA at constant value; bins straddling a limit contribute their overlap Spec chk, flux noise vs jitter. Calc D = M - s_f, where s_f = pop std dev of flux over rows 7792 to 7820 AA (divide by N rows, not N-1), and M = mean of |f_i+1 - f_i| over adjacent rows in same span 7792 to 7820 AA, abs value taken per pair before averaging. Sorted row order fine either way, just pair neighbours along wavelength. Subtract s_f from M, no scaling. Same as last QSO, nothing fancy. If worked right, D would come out 0.29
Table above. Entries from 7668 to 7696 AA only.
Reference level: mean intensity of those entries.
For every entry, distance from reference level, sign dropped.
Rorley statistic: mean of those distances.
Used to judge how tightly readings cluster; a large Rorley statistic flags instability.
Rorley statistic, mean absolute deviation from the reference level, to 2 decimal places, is 0.47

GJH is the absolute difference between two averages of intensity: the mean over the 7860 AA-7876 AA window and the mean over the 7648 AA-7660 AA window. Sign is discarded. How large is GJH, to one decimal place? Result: 0.5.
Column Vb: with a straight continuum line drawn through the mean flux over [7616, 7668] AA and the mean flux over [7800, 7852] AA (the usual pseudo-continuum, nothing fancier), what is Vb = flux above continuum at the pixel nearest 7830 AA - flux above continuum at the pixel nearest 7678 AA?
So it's 0.4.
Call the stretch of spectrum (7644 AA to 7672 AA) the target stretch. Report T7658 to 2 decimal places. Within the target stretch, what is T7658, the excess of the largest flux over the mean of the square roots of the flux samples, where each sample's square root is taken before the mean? 6.93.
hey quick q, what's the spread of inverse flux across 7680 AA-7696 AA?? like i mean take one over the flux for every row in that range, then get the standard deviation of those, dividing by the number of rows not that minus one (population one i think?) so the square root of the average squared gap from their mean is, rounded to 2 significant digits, 0.0071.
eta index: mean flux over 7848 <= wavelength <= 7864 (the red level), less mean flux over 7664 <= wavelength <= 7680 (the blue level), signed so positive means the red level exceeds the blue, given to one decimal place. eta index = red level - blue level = -1.0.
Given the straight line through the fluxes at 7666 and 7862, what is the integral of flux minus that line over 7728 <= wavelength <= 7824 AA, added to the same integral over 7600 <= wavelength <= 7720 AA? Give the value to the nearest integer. -129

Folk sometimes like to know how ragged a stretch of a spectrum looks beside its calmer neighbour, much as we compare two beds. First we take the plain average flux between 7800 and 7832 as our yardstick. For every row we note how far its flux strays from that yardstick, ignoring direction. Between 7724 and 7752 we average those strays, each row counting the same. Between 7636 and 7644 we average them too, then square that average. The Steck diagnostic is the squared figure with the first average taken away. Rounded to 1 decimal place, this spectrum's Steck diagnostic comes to 1.0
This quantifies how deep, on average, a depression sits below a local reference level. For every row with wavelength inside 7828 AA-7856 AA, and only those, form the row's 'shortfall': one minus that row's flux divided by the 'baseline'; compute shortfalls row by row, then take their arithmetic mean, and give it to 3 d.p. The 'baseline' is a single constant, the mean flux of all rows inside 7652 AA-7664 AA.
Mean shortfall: 0.054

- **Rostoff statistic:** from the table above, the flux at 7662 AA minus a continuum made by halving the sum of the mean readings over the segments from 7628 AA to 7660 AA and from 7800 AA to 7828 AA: 0.11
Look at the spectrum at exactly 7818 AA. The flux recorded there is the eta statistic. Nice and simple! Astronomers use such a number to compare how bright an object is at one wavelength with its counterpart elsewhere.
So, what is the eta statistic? 8.812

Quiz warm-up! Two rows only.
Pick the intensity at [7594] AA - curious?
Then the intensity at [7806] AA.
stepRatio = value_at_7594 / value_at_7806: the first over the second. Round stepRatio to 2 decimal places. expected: 1.16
